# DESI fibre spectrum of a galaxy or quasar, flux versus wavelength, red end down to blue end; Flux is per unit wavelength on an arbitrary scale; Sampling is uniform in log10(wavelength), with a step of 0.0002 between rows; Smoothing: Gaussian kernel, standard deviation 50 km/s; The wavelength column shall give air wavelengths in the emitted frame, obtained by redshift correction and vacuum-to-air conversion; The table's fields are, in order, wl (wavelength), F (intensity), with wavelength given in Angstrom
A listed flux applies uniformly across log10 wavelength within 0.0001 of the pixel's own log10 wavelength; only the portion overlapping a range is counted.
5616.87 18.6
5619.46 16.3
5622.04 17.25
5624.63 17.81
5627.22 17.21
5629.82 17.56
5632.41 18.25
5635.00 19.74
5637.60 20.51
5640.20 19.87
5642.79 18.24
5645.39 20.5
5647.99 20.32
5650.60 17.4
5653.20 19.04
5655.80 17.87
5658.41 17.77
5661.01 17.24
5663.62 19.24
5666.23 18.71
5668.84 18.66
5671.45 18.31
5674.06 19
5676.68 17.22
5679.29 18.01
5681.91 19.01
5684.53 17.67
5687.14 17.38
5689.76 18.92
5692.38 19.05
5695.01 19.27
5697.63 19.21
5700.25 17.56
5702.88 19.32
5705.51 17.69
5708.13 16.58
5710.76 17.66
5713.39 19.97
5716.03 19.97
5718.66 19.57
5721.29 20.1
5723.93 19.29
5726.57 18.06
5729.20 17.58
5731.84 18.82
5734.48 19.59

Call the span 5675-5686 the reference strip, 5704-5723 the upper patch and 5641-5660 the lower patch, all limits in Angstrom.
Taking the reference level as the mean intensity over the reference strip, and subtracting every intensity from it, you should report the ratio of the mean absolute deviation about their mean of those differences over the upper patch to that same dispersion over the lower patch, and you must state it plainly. 1.2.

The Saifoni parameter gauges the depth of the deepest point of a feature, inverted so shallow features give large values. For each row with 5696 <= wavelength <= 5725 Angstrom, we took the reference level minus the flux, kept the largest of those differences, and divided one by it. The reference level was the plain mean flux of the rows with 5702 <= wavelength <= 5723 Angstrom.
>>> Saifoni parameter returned 0.44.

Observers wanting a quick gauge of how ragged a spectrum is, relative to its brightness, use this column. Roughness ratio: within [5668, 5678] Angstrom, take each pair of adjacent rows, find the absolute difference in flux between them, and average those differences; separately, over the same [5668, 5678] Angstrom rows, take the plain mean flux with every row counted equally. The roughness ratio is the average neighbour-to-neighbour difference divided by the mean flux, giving 0.051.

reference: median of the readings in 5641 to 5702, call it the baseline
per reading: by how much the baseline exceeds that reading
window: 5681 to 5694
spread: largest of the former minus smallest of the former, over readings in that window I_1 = 1.7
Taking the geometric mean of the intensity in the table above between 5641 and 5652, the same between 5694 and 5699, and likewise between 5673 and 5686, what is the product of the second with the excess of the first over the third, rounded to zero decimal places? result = 17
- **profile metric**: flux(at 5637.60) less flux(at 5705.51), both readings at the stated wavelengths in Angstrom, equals 2.8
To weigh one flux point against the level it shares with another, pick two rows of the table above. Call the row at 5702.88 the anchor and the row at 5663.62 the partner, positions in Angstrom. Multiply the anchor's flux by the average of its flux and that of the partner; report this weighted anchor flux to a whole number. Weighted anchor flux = 372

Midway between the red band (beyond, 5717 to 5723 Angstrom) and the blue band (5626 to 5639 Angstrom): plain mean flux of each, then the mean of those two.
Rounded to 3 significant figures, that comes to 19.2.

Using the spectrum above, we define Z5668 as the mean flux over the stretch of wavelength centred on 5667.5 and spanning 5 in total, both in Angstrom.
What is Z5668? 18.7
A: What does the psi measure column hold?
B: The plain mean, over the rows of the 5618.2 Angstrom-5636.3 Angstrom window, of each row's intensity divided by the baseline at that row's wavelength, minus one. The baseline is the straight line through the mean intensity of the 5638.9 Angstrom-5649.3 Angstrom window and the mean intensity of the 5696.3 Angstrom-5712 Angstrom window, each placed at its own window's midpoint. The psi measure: -0.12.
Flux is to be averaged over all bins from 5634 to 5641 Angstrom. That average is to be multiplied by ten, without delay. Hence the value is 200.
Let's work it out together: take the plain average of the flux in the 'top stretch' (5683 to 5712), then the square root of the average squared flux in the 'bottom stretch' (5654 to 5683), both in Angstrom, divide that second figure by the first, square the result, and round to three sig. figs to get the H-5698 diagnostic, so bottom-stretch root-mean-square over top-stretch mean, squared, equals 1.01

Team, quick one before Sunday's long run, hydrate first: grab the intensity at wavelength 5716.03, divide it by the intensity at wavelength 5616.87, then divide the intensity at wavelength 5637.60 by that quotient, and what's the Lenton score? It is 19.1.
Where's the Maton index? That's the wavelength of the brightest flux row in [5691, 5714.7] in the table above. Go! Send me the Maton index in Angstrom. 5713.39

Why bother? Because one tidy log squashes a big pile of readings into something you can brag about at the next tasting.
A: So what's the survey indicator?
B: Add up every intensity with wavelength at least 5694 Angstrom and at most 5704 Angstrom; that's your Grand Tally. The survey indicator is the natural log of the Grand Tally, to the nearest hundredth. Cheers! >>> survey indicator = 4.32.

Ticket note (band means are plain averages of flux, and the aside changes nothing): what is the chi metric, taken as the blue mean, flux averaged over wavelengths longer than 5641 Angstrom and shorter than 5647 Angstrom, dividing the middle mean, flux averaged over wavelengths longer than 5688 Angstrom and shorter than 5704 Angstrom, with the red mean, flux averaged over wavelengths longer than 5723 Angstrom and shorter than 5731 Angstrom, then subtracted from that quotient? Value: -17.3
